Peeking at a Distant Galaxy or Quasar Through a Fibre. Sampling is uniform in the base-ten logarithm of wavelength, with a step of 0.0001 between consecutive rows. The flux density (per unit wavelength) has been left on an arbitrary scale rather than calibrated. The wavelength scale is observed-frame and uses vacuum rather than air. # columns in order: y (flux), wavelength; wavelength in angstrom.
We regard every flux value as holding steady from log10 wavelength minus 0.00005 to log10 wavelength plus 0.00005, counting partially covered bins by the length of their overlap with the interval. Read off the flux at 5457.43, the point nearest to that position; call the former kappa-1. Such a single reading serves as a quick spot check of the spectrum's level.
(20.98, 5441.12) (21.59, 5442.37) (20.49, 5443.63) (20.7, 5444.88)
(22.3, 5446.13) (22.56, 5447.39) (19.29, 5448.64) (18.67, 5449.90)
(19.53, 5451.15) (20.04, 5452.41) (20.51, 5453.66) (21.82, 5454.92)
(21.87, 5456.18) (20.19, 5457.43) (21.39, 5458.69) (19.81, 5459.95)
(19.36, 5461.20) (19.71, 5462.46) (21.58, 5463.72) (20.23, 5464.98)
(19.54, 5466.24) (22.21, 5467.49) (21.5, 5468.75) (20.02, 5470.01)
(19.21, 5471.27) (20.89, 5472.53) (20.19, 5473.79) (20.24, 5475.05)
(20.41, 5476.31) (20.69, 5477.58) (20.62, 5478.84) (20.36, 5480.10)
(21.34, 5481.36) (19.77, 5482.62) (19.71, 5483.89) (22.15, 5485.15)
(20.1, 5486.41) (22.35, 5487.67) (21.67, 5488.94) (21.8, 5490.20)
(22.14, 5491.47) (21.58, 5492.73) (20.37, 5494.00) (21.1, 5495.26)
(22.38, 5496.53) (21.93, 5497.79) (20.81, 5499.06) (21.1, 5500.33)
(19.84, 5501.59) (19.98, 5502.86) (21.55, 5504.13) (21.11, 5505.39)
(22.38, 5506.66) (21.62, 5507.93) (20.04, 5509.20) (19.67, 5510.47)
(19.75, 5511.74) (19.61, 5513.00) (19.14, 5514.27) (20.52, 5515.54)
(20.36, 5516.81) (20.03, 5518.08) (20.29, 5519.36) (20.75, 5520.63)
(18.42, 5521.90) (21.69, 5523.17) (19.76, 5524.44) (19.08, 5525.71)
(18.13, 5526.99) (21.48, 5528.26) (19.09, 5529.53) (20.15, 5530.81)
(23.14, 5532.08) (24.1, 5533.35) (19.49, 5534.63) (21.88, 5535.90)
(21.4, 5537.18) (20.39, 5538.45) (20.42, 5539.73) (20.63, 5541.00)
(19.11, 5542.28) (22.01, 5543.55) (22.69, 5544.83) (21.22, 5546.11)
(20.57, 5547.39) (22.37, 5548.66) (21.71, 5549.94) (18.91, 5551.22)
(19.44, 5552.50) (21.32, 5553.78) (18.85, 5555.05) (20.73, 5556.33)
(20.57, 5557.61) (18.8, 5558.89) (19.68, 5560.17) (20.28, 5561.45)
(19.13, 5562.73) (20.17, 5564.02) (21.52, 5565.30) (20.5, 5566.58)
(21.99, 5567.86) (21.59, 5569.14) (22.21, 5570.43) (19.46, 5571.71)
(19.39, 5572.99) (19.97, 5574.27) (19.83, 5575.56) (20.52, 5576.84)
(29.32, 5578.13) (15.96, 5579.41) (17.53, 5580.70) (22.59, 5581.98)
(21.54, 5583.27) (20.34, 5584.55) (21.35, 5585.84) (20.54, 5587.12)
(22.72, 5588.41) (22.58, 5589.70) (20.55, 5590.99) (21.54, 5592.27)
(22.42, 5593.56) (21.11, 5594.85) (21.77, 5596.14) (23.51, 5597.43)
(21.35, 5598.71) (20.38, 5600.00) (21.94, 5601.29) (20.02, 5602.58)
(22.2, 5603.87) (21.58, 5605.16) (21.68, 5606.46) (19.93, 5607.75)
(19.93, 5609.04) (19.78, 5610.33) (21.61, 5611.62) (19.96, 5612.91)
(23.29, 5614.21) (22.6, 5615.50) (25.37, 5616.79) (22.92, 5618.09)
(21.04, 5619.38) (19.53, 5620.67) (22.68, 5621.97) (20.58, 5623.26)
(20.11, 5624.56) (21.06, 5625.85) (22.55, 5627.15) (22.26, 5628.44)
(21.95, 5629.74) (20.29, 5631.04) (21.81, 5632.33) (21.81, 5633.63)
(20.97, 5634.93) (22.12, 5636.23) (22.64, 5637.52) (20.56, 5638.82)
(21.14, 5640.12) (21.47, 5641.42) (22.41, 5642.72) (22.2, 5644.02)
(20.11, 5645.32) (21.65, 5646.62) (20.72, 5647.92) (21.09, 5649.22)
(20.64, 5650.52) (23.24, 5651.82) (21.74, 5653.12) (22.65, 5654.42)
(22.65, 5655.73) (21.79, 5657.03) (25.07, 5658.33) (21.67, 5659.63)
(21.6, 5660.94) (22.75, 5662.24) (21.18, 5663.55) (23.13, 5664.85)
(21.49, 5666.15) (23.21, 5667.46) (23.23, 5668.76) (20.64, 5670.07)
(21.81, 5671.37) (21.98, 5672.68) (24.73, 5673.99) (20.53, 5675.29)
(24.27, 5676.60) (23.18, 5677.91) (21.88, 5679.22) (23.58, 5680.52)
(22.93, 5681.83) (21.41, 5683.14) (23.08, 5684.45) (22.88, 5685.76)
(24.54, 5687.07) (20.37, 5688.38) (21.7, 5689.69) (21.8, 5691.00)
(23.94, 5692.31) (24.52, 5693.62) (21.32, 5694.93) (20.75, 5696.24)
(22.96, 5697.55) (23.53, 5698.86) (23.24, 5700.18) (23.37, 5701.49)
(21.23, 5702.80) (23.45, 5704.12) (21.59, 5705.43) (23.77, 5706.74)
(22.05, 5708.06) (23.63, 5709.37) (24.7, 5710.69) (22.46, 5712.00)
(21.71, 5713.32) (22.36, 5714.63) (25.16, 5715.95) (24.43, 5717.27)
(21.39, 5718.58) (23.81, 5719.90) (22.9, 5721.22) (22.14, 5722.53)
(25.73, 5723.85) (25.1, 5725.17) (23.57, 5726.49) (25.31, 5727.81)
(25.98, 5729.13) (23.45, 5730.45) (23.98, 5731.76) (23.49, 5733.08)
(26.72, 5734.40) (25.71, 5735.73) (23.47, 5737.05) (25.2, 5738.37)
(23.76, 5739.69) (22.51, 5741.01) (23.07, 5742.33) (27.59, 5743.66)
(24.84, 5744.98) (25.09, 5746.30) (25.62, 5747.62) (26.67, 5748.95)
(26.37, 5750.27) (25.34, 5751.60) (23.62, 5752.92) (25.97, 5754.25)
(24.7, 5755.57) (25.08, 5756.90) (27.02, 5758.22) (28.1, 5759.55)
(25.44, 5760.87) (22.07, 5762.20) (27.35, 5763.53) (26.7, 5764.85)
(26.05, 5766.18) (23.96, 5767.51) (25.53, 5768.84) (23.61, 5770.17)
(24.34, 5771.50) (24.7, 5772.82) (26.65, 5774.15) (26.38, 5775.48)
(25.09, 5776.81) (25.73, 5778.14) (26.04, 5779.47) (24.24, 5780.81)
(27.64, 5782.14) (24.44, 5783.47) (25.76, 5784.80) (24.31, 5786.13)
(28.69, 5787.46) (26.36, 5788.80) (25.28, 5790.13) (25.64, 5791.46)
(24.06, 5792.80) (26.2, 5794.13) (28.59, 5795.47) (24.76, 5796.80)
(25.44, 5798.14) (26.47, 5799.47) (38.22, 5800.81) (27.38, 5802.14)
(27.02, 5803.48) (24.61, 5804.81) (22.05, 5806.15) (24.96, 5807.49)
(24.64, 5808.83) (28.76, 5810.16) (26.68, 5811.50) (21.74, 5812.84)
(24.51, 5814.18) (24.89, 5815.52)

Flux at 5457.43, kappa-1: 20.19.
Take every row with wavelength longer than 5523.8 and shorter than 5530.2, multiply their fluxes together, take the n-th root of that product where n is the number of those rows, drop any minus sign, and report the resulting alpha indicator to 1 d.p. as 19.5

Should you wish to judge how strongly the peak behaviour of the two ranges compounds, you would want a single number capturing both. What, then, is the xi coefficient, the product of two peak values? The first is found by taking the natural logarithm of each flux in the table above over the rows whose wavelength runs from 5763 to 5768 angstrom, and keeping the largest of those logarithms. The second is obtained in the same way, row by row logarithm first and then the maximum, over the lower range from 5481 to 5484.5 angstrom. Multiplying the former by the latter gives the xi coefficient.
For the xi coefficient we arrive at 10.1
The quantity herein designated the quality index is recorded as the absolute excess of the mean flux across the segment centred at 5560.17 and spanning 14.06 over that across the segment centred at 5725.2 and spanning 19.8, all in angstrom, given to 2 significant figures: 4.1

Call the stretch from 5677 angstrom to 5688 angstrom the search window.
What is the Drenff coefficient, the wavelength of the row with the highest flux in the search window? 5687.07 angstrom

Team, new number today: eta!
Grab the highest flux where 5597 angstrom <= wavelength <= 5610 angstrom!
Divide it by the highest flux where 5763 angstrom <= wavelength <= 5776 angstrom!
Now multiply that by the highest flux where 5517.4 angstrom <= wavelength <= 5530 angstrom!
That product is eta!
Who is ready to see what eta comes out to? 18.6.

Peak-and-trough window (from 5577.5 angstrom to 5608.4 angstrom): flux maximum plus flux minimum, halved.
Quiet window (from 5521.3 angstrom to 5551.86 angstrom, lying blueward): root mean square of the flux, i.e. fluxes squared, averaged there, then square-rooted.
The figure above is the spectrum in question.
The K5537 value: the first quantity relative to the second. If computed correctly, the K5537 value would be 1.09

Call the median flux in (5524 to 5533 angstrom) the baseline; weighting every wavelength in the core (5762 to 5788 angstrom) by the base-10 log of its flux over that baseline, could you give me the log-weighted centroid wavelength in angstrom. 5775.3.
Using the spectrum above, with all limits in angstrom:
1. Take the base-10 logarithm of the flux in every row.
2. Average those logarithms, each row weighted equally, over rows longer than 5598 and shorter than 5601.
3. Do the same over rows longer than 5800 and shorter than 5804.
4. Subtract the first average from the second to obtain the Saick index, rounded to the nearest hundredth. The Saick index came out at 0.16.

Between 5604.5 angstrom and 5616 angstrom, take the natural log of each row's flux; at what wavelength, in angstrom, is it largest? 5614.21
